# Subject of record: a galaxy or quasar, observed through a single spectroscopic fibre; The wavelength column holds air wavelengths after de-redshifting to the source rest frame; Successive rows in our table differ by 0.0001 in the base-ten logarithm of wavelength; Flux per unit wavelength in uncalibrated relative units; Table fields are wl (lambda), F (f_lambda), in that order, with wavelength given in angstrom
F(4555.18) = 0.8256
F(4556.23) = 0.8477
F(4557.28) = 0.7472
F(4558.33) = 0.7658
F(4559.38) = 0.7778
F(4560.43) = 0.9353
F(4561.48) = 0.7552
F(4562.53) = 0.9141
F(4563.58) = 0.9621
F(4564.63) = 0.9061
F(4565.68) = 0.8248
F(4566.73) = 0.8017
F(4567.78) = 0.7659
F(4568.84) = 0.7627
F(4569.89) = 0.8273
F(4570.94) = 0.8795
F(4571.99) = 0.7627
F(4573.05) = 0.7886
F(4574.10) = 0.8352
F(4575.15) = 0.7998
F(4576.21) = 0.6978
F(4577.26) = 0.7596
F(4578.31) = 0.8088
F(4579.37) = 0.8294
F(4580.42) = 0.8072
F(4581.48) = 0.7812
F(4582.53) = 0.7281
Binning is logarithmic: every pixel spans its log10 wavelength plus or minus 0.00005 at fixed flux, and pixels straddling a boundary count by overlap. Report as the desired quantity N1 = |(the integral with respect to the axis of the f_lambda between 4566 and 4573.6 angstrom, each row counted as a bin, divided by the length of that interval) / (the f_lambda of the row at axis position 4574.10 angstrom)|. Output 0.96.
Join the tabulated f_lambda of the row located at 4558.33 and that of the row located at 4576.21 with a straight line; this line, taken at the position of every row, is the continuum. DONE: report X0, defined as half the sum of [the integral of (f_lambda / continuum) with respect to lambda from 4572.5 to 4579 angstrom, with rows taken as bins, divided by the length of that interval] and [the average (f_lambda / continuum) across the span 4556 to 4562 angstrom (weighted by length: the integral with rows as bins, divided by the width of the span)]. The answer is 1.08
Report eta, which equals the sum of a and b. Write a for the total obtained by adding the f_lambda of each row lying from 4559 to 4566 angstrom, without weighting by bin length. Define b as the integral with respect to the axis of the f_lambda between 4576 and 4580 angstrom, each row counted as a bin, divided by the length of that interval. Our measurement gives 6.9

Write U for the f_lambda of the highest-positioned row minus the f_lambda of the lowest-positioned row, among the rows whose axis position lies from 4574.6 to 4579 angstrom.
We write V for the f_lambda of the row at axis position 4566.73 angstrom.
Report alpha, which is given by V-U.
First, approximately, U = 0.01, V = 0.8017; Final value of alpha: 0.79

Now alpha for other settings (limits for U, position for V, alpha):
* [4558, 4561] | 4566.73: 0.63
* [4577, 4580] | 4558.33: 0.70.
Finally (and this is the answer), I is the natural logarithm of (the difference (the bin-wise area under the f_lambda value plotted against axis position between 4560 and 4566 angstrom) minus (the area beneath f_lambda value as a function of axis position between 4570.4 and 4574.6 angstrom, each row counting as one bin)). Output 0.6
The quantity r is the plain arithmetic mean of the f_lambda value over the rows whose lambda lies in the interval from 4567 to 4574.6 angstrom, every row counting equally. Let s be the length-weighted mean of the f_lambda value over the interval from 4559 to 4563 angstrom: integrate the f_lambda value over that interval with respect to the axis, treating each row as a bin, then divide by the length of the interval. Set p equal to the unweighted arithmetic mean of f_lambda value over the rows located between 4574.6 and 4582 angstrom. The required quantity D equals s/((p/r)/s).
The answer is 0.74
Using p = 0.783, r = 0.80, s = 0.85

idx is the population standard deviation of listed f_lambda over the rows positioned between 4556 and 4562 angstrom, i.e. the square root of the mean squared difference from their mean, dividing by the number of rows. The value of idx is 0.067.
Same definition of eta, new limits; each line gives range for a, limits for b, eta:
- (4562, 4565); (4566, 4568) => 3.6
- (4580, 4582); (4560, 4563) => 2.5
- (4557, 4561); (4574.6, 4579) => 4.0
